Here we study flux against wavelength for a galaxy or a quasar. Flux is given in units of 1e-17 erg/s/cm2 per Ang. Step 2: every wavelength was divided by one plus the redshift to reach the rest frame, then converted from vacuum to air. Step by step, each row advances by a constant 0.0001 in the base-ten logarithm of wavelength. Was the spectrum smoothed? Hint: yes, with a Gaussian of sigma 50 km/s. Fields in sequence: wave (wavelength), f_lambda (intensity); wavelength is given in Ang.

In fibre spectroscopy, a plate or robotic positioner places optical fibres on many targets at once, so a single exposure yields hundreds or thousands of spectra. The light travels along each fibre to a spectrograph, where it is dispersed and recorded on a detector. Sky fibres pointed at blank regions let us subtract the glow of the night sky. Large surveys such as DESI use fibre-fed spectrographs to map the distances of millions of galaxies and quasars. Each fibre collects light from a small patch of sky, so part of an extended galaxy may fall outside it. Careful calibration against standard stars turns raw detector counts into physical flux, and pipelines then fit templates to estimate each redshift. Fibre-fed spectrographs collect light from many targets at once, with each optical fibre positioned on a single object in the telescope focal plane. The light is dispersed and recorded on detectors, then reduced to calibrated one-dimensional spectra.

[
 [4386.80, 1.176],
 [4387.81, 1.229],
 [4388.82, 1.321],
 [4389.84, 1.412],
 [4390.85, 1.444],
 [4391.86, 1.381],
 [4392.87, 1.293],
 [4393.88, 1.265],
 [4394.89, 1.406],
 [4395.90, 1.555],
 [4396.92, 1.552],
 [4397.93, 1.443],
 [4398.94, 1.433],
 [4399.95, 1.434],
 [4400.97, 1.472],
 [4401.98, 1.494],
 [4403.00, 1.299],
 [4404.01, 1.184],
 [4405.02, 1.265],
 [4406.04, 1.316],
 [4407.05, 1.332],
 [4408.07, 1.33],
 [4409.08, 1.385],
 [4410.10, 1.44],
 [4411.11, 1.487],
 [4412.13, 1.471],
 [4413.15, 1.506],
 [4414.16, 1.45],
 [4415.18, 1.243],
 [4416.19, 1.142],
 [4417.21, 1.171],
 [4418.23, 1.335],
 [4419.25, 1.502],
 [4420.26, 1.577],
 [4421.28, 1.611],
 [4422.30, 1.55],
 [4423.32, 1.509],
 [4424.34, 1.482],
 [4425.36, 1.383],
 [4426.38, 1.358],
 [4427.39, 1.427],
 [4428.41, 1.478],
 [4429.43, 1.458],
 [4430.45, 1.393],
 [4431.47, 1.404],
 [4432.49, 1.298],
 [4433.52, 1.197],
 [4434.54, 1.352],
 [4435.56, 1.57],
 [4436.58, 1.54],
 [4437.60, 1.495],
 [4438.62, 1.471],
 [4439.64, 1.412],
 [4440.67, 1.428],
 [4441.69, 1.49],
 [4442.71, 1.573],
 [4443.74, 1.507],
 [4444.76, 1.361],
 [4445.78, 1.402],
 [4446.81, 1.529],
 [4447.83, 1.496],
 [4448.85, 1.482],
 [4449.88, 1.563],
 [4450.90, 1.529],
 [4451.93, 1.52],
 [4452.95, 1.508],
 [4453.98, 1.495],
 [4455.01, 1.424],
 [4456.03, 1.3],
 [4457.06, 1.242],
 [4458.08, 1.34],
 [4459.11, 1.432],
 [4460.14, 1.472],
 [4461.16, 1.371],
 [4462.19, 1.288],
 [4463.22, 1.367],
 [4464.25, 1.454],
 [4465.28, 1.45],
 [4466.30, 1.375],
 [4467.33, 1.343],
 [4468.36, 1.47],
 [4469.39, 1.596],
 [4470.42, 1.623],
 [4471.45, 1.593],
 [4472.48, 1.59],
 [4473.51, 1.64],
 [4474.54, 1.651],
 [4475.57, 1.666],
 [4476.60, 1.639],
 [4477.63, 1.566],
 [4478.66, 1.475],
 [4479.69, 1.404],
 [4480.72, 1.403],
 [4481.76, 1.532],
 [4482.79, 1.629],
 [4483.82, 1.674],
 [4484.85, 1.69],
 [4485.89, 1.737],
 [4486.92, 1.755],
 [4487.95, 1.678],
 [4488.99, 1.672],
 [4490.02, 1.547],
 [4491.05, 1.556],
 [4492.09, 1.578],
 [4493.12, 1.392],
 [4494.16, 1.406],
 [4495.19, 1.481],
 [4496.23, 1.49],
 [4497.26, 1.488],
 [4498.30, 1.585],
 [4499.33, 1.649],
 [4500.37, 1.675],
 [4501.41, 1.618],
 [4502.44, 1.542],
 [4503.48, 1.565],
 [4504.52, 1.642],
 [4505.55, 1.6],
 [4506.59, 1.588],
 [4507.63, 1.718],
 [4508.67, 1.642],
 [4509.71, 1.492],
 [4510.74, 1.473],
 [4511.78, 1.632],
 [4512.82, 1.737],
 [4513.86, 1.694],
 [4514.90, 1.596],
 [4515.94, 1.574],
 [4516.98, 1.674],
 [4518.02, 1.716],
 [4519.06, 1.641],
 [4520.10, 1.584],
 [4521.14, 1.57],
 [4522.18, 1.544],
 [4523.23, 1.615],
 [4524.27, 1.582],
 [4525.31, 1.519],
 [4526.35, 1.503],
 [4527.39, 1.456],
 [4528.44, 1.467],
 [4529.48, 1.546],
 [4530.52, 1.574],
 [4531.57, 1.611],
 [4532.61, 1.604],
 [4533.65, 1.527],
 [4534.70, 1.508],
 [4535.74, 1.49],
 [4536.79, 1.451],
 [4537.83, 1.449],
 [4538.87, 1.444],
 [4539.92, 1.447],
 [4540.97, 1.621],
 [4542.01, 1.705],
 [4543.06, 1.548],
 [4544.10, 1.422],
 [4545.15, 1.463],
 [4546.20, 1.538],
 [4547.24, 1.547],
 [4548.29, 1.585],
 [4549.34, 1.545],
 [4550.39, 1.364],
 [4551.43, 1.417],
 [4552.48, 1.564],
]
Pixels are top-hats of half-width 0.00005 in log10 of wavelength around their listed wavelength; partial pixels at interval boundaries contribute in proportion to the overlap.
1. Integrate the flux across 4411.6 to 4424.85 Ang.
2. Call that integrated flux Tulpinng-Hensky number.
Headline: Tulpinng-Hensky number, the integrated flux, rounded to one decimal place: 18.9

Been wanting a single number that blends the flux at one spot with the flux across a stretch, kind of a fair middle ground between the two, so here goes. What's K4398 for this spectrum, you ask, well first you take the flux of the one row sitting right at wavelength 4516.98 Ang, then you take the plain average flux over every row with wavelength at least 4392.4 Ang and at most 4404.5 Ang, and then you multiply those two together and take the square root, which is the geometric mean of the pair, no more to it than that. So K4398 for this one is 1.53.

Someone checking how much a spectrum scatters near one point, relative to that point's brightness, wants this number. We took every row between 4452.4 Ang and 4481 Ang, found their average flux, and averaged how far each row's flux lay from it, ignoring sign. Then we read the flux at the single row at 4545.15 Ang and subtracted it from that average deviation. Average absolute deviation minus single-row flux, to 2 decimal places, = -1.36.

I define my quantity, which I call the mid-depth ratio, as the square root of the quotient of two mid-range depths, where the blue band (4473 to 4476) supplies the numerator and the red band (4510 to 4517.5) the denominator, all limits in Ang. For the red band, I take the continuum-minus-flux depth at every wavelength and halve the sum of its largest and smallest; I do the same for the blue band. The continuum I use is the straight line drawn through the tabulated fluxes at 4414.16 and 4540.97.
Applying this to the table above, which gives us 2.3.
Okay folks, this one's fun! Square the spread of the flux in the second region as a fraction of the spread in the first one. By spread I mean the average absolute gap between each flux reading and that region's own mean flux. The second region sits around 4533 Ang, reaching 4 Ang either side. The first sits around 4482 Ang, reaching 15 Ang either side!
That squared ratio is 0.24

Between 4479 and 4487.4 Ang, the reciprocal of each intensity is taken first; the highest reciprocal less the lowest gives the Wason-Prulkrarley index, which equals 0.14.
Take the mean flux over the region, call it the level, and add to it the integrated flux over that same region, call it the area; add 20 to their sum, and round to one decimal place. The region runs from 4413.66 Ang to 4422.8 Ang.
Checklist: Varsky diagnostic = 34.2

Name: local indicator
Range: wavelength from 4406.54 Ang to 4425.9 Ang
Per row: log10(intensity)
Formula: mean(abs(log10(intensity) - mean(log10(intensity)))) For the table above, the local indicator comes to 0.033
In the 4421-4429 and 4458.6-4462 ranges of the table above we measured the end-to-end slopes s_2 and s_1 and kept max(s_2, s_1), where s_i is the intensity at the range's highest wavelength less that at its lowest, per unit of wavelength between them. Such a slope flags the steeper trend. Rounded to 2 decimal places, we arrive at -0.02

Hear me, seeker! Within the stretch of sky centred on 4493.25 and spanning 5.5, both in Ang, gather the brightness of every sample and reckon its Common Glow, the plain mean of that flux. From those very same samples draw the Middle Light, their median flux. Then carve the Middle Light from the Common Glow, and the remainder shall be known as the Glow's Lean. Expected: 0.002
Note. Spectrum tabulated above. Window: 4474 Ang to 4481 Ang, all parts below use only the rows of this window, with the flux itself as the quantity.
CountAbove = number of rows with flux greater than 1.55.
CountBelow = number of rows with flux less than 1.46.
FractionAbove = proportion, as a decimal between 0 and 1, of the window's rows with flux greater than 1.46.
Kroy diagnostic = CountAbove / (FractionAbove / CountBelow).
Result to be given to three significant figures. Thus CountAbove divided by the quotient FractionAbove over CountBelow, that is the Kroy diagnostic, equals 11.2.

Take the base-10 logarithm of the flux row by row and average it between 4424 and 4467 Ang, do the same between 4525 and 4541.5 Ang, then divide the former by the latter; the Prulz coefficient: 0.86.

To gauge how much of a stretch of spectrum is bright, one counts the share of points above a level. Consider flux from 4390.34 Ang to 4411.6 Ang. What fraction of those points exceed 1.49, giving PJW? 0.14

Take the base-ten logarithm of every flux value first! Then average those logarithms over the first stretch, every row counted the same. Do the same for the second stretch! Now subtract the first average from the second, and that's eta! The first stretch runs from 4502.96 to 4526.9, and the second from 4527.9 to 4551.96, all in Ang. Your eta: -0.02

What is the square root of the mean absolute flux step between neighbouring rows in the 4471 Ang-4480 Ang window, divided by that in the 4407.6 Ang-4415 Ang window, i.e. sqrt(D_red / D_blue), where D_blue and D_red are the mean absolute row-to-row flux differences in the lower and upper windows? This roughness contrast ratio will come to 0.98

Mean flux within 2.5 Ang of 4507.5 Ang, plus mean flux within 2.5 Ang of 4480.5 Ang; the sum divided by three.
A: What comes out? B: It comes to 1.03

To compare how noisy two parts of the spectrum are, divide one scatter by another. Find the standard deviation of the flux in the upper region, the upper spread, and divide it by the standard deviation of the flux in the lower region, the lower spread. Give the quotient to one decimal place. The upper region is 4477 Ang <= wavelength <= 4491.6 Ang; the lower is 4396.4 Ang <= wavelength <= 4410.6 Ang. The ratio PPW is 1.1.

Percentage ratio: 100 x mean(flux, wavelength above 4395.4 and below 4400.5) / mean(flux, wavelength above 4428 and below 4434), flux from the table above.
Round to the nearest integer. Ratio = 108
